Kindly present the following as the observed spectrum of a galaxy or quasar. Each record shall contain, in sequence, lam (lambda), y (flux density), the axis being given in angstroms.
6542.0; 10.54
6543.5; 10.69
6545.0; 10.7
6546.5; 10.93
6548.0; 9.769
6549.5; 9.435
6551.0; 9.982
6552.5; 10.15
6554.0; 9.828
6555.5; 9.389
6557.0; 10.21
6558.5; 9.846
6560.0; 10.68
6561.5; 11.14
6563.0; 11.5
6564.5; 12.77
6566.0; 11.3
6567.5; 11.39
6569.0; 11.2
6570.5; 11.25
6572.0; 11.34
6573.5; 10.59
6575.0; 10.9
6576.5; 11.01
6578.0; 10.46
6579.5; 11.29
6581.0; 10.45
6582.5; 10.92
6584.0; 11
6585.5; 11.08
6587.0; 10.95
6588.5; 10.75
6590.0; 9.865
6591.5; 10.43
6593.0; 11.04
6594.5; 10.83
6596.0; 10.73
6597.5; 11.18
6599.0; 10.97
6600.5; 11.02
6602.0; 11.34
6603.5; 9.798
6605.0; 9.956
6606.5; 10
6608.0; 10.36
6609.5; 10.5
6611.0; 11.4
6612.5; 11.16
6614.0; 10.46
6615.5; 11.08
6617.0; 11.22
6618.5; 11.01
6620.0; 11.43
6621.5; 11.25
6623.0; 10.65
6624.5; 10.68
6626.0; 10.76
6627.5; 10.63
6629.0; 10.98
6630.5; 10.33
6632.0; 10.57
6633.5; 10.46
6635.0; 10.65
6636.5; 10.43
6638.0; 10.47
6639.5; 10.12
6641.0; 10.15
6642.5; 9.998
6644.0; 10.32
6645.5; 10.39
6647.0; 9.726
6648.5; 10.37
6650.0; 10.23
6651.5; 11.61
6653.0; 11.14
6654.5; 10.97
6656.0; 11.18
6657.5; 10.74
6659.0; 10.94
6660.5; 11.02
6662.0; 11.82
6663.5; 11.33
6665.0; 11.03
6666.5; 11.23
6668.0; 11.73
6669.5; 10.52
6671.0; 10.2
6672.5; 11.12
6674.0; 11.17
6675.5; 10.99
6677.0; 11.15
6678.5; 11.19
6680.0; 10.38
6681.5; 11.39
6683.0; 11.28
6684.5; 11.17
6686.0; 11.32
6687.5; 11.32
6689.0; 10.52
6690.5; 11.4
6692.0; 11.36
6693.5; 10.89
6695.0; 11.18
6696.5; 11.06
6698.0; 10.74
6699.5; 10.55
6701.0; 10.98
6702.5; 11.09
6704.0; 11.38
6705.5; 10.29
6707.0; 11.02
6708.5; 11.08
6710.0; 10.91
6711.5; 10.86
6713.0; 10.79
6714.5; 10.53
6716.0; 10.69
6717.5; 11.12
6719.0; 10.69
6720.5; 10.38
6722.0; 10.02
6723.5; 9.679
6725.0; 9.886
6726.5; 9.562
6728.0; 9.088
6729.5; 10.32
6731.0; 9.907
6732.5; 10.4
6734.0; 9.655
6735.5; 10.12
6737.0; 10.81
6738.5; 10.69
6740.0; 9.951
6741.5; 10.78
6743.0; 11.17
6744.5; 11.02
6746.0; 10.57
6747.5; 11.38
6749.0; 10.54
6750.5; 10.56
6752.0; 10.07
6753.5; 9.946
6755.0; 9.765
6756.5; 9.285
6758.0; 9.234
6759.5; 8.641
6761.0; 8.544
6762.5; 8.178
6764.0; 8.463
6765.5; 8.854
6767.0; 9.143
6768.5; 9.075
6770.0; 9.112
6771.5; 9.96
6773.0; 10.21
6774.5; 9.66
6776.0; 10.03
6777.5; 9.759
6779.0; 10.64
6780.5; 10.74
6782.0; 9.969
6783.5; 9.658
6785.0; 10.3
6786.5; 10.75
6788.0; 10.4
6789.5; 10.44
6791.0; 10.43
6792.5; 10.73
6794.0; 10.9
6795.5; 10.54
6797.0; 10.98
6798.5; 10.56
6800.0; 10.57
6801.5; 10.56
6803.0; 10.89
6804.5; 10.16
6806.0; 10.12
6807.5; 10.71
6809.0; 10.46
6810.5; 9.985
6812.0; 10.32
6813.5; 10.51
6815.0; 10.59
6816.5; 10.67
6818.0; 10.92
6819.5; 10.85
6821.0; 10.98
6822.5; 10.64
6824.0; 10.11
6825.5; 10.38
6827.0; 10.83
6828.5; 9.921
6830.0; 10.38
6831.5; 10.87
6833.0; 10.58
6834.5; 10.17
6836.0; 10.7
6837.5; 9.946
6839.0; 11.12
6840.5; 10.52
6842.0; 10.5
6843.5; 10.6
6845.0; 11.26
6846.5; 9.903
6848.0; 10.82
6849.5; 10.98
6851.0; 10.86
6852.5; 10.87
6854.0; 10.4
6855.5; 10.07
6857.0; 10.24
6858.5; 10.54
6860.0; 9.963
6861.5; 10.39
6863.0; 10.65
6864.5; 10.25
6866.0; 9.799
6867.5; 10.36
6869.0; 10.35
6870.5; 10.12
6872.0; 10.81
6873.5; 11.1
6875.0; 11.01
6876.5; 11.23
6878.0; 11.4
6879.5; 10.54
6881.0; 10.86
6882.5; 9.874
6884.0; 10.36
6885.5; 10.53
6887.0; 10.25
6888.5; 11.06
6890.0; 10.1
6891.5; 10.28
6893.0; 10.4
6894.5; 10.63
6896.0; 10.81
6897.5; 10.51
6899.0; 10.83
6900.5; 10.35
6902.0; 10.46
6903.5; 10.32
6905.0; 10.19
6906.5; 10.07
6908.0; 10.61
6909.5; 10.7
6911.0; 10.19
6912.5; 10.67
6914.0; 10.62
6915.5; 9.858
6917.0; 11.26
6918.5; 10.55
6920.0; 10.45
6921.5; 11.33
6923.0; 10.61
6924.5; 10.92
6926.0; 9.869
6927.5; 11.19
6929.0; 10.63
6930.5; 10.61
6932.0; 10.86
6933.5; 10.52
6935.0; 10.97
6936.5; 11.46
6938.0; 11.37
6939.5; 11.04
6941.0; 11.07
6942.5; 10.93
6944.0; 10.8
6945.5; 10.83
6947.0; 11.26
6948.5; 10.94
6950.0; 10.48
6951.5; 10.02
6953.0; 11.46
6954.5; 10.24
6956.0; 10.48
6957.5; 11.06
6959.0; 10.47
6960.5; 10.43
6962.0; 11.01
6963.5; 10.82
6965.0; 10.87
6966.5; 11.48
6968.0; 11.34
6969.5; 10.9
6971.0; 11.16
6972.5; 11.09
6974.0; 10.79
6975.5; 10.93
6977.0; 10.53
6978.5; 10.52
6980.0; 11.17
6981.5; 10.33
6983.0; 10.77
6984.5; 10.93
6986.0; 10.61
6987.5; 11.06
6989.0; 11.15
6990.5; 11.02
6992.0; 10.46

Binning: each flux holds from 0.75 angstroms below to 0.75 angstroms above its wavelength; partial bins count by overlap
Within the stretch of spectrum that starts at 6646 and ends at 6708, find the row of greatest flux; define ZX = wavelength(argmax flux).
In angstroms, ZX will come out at 6662.0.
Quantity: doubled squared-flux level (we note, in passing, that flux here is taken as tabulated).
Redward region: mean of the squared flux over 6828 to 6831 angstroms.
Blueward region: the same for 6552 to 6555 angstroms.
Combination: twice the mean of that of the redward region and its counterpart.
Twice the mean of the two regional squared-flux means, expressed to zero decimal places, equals 203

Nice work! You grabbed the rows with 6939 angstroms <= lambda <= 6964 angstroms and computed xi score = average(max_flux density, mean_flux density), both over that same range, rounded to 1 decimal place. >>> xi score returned 11.1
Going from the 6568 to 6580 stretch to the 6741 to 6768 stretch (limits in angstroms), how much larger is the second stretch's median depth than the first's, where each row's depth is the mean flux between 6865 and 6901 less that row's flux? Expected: 1.2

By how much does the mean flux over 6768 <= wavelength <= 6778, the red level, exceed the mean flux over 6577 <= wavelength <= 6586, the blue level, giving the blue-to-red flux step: -1.2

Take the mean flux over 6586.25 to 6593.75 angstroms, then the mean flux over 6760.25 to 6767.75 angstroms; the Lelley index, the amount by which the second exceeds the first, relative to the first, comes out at -0.19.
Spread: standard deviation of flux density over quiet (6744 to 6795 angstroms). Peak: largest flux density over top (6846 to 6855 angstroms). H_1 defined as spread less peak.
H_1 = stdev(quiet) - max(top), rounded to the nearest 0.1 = -10.2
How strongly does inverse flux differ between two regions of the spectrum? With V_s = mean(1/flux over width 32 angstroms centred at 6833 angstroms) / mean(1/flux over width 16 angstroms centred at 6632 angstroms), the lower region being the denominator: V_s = 1.00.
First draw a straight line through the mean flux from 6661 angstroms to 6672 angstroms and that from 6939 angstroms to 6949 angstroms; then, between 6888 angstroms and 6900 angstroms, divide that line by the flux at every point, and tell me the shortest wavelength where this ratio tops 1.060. 6890.0 angstroms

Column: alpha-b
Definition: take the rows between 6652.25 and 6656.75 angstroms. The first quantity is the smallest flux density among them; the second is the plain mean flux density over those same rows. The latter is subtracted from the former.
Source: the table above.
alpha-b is -0.1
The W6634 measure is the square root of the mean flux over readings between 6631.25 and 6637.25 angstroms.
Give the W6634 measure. 3.24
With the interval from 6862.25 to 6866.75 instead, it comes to 3.20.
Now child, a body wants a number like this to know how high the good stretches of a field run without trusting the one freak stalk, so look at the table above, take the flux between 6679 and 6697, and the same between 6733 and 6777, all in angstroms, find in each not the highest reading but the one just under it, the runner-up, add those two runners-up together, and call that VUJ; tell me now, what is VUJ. 22.6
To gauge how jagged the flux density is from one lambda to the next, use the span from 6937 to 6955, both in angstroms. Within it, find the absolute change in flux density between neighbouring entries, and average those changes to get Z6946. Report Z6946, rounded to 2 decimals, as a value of 0.45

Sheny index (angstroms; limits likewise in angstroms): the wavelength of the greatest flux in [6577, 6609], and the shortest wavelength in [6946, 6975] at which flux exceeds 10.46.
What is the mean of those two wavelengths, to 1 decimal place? 6774.5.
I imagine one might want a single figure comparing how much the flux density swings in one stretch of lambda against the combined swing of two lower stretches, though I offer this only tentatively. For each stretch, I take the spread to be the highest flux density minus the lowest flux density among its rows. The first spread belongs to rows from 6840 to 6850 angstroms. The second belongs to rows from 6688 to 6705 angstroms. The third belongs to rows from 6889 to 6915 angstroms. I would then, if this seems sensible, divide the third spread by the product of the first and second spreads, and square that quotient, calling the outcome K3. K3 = 0.41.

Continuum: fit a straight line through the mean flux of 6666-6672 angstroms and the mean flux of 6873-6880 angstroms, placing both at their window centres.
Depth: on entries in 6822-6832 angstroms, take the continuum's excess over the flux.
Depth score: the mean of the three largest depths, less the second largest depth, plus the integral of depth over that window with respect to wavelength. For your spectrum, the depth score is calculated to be 6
